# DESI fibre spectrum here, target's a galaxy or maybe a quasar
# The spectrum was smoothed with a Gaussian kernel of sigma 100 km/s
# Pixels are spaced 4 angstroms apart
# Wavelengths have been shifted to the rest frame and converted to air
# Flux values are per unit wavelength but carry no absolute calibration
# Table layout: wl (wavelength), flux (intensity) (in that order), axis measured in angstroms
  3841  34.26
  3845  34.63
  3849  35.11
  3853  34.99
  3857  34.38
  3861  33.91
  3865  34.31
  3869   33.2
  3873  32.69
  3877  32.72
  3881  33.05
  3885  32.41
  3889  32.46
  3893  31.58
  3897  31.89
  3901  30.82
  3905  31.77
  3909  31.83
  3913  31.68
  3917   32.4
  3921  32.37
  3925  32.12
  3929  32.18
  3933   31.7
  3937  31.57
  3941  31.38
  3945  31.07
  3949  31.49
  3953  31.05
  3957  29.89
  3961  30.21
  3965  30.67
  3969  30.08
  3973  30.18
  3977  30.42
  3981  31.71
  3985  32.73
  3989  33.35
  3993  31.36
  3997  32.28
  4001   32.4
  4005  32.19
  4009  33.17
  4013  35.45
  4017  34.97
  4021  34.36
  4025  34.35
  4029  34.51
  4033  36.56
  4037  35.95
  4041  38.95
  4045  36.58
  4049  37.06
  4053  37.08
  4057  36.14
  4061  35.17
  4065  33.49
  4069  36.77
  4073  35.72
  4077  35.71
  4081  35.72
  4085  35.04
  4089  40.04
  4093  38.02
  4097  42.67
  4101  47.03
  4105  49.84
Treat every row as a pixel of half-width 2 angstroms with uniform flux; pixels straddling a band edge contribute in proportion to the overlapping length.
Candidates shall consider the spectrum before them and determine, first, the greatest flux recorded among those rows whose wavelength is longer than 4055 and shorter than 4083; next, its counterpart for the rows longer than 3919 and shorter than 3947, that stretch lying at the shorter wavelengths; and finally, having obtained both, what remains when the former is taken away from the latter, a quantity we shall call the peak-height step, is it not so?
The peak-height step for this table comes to -4.4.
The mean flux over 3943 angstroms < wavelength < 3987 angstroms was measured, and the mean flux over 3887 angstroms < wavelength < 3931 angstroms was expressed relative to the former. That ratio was 1.03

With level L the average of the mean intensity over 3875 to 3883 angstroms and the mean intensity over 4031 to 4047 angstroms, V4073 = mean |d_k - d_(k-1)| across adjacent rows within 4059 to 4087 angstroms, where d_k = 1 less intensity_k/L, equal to 0.032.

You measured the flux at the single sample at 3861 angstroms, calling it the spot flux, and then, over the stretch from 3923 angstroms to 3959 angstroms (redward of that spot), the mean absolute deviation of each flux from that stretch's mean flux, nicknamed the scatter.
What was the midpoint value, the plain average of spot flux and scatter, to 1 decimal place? 17.2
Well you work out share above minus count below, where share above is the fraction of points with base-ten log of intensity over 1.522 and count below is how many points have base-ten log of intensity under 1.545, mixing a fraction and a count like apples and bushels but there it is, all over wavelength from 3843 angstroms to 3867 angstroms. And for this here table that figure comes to -4.0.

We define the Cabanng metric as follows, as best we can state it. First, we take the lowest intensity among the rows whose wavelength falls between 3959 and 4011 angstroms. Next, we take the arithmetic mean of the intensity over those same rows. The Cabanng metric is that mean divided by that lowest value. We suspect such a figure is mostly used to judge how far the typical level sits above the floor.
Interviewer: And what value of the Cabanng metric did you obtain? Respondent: 1.05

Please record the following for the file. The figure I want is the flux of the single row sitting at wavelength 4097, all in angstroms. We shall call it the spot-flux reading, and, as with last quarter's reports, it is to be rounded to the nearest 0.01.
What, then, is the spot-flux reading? 42.67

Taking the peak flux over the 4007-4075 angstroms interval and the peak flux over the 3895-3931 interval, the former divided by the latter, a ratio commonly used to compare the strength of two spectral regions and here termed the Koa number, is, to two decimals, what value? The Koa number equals 1.20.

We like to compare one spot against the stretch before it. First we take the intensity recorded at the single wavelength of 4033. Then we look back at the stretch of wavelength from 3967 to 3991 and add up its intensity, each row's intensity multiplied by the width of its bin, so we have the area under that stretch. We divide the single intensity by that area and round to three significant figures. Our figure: 0.0485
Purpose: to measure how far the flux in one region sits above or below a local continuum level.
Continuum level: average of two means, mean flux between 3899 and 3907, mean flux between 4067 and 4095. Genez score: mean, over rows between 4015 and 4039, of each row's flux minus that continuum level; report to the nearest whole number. 1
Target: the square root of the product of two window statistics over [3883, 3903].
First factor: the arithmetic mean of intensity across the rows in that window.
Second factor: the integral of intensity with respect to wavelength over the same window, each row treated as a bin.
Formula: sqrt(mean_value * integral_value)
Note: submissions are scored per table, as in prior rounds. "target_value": 142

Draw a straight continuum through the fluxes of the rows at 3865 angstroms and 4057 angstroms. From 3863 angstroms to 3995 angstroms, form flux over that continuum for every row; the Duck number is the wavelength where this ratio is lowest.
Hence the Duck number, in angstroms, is 3957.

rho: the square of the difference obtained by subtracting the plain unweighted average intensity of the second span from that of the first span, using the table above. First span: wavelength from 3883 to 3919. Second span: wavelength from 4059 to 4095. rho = 19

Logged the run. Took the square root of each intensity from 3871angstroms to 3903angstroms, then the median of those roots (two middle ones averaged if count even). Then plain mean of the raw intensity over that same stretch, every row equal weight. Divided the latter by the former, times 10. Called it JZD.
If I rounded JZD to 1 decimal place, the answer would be 56.5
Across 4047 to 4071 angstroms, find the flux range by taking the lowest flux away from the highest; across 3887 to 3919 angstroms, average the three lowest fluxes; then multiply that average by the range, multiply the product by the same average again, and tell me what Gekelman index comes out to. 3531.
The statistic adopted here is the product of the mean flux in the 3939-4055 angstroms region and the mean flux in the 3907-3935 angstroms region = 1062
